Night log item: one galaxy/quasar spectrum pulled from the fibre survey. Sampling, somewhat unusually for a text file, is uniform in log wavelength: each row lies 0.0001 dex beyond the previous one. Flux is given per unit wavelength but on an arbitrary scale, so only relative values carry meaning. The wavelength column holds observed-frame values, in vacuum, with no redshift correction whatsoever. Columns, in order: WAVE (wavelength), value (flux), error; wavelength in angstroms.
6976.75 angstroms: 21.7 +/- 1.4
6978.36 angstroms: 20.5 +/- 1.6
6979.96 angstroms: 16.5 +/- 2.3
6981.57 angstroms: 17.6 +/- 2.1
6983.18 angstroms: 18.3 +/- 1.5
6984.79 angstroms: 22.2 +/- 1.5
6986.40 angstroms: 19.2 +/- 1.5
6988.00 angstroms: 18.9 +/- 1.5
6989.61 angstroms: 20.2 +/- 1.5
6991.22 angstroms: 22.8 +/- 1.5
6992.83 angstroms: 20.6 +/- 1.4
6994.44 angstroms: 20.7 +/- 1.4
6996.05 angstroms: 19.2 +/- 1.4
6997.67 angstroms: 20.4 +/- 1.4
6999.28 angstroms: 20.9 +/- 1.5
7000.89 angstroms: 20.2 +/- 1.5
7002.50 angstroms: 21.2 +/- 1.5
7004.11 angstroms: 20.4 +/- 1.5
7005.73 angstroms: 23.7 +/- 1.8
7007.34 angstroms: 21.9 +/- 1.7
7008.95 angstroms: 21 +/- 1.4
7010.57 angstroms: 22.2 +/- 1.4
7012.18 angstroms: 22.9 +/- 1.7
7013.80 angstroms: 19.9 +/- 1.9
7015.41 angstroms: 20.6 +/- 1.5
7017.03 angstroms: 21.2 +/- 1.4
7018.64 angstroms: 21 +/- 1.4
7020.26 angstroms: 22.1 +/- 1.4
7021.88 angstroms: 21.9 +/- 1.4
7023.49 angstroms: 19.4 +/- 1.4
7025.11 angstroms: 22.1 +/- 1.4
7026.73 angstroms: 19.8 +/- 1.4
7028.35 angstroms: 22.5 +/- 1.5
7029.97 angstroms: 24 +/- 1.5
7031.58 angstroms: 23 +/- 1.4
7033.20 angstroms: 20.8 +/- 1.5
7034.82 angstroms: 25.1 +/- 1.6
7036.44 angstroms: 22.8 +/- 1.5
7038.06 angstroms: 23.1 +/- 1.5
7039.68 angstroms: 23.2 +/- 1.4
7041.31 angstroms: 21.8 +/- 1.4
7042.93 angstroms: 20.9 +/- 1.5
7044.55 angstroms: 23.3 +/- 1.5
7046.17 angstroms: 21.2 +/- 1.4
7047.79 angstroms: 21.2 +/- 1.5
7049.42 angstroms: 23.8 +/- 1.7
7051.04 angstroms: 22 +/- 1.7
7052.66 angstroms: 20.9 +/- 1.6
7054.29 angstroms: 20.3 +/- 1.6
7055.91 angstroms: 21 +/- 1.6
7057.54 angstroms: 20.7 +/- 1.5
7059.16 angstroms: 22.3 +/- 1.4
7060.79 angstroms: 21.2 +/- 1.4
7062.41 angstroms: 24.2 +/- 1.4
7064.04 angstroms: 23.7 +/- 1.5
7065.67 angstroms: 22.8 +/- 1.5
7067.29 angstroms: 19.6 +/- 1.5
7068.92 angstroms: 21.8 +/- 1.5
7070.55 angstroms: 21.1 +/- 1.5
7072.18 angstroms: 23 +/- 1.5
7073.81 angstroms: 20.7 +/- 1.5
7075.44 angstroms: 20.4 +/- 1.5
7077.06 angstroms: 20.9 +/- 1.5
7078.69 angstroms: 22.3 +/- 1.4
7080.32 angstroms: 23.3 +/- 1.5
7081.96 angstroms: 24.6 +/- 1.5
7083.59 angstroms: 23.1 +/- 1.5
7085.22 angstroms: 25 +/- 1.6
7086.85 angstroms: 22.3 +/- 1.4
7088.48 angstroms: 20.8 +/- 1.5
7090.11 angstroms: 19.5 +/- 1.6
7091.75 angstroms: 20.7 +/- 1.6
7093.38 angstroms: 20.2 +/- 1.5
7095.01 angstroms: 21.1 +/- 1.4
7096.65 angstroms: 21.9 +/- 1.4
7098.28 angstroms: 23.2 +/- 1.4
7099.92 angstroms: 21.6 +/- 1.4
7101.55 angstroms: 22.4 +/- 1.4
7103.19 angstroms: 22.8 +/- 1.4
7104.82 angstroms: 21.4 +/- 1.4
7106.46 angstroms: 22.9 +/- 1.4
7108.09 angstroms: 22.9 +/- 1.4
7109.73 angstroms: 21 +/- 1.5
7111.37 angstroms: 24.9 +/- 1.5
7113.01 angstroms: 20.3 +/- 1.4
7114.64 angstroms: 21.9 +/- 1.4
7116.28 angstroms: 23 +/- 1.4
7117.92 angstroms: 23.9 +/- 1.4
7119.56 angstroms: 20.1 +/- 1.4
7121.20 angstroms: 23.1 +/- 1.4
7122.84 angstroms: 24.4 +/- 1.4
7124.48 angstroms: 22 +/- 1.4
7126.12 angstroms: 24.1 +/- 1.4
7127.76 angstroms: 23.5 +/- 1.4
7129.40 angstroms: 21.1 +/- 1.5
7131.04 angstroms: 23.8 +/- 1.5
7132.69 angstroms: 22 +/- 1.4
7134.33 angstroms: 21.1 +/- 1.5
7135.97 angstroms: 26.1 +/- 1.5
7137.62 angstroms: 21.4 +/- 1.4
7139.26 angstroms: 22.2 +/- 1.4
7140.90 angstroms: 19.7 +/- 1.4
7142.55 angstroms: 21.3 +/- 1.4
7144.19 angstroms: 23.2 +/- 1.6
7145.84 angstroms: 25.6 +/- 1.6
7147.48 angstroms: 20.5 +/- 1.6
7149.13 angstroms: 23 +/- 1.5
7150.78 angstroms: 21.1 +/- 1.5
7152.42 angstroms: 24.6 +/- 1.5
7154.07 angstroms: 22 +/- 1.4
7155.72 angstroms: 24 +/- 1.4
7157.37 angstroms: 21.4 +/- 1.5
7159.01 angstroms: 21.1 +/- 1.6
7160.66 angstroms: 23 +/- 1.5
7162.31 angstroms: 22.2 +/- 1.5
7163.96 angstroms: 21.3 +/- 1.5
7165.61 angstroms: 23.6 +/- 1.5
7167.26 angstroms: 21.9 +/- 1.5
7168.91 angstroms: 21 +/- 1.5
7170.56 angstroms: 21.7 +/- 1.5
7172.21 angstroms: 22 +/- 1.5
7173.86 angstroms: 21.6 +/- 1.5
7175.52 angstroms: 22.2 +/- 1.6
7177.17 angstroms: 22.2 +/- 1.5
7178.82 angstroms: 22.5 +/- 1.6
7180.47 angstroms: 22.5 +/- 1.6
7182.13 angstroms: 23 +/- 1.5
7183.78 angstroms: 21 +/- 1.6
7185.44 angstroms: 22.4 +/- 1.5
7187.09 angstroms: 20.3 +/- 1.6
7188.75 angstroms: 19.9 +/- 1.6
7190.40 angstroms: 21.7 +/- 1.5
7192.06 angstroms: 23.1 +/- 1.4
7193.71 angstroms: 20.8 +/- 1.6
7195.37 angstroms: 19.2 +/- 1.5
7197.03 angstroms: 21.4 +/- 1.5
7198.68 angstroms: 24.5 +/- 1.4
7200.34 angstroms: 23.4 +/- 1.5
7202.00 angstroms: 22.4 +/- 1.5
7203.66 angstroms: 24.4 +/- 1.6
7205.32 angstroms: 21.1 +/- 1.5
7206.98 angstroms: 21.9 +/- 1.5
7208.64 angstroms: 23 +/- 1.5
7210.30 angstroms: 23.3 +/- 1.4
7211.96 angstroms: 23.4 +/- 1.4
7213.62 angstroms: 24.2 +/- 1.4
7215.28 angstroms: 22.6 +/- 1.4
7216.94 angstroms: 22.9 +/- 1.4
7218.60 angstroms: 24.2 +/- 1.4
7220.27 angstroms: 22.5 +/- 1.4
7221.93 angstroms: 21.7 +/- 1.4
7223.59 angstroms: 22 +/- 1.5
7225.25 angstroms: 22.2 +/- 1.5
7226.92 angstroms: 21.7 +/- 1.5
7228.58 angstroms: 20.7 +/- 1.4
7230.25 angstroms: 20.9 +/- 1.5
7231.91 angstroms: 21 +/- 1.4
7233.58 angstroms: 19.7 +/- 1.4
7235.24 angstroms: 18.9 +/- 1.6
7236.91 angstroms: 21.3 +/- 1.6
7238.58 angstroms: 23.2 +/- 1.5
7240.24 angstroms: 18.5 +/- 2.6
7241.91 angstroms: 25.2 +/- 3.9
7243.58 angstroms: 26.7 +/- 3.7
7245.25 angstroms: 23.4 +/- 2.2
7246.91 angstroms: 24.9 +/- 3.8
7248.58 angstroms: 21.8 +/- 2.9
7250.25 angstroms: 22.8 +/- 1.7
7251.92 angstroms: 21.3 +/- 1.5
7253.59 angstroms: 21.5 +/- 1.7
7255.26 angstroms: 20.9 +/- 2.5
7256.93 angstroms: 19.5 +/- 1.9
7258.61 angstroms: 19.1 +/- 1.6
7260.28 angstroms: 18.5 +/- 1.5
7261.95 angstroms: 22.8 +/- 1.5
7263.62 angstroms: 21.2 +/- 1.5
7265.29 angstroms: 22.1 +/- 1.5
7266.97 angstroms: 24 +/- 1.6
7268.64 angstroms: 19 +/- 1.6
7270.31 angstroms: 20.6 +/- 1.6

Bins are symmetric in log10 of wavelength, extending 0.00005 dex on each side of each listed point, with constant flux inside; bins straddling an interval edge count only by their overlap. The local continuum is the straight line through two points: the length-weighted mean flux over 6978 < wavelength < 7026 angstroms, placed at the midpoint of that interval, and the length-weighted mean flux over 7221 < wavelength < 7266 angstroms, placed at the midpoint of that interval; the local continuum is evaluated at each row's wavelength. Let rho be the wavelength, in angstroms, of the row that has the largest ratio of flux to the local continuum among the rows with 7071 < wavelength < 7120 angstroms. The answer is 7085.22 angstroms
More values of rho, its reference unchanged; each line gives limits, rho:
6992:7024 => 7005.73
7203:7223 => 7203.66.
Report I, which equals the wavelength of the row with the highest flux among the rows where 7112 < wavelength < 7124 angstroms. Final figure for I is 7122.84 angstroms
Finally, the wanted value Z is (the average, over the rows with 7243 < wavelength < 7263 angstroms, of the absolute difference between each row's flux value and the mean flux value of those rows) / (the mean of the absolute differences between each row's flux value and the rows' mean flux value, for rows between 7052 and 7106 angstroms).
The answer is 1.56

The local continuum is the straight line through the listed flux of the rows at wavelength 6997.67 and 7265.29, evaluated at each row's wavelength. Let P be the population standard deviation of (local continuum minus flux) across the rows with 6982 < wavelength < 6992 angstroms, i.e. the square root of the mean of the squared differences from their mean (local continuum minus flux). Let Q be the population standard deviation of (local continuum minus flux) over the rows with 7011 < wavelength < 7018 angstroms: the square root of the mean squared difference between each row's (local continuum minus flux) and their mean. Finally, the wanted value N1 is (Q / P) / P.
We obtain 0.40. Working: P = 1.68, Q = 1.12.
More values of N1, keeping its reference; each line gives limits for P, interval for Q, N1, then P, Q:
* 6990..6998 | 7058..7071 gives 1.02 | 1.17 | 1.41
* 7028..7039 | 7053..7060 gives 0.49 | 1.23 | 0.74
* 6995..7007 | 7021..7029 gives 0.78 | 1.28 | 1.28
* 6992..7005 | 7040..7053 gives 3.40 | 0.55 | 1.03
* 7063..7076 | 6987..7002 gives 0.57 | 1.35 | 1.05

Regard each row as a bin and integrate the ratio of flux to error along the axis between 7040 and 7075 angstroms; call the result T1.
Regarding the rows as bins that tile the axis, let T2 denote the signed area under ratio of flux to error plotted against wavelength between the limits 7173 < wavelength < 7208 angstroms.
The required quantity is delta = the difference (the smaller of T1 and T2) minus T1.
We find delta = -3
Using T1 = 507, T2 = 505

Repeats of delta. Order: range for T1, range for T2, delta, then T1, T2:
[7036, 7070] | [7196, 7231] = 0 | 498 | 543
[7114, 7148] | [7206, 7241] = -12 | 532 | 519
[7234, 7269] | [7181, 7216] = 0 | 401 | 522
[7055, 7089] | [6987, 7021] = -31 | 507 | 477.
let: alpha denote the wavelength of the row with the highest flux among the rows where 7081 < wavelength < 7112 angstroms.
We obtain 7085.22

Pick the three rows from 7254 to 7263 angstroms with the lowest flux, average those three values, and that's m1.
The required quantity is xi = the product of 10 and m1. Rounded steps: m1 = 19.0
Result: 190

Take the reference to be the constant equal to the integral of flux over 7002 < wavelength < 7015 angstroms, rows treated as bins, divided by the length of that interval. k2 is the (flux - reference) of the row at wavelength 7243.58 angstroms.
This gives 5.1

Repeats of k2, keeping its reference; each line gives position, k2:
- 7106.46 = 1.3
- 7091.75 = -0.9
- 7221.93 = 0.1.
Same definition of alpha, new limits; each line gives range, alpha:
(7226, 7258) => 7243.58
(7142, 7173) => 7145.84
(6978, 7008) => 7005.73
